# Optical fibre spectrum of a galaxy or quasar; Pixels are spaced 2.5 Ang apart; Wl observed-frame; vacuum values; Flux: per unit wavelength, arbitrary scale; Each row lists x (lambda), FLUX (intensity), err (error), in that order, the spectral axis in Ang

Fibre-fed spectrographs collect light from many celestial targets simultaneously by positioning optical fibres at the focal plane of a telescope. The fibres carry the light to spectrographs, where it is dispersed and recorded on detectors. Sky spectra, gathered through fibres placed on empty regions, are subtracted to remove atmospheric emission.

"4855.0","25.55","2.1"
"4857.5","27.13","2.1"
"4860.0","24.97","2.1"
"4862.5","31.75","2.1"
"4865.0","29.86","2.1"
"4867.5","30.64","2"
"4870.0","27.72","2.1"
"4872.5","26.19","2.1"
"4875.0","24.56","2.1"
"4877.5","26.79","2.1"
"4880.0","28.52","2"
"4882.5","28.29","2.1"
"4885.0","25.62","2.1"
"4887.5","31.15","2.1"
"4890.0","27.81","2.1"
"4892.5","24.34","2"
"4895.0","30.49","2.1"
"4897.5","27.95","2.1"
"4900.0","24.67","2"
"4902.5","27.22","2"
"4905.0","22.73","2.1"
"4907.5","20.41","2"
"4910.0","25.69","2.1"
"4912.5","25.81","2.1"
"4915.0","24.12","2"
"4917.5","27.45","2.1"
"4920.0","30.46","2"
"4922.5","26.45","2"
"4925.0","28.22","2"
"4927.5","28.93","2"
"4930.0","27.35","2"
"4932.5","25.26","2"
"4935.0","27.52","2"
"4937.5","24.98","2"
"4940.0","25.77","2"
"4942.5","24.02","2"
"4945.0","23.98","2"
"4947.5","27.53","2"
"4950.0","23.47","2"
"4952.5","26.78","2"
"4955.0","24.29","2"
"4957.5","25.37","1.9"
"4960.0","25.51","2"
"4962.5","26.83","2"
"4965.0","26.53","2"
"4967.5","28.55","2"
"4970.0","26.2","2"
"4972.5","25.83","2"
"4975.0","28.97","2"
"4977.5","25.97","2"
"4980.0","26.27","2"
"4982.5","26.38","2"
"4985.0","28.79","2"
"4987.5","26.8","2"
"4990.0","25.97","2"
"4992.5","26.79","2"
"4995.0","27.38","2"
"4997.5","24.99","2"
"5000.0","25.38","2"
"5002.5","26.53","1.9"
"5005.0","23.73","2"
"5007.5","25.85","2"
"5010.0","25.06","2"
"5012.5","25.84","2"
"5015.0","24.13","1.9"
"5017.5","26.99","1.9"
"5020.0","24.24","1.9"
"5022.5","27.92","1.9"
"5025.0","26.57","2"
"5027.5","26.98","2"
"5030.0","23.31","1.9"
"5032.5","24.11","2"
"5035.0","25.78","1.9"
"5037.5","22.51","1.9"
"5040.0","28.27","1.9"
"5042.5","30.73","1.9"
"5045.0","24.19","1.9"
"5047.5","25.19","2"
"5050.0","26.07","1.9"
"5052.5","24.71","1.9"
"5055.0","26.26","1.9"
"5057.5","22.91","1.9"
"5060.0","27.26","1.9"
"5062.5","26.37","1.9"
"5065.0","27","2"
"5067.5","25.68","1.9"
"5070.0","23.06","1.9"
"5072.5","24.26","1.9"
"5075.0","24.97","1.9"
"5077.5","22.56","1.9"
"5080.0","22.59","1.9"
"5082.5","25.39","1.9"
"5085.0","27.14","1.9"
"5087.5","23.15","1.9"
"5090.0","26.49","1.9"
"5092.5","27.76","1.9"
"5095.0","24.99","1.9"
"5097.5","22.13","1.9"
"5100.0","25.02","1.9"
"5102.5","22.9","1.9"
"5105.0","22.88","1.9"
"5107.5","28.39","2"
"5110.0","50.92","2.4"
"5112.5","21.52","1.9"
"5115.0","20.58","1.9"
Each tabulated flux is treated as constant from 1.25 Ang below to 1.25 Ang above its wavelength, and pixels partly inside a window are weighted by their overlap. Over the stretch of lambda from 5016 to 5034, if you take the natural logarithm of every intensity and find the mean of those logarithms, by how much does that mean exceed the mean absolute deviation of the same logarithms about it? 3.18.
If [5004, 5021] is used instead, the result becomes 3.19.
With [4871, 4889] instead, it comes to 3.24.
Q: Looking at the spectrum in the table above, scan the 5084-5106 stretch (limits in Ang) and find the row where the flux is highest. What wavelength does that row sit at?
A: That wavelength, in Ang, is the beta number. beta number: 5092.5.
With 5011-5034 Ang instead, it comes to 5022.5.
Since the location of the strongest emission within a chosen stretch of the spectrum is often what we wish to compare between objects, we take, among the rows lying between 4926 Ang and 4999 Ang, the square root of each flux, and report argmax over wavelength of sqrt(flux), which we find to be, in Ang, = 4975.0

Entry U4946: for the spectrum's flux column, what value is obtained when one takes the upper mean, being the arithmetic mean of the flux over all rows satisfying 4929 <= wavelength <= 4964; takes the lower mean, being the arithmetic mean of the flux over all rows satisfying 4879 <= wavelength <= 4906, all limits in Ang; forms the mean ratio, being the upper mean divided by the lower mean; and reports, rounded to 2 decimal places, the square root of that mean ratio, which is 0.97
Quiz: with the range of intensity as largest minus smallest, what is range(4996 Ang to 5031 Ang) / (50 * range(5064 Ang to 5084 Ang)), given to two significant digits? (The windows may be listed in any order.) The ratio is 0.021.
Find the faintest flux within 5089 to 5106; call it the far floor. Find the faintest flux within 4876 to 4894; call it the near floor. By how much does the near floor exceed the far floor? 2.21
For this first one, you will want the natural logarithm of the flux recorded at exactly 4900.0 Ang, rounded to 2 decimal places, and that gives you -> 3.21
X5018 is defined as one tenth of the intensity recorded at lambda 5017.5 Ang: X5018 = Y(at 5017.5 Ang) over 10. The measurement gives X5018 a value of 2.70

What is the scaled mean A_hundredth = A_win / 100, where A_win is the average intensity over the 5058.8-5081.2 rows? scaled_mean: 0.249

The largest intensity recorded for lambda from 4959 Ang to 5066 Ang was 30.73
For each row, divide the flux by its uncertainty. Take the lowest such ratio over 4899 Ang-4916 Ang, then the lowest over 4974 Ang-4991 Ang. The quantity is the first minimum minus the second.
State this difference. -2.8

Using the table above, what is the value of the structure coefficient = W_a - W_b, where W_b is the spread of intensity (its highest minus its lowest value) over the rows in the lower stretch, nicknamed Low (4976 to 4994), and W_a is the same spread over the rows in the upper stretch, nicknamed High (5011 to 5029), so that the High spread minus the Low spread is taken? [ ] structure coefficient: 1.0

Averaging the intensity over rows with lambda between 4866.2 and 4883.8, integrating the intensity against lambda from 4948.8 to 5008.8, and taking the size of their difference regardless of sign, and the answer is 1545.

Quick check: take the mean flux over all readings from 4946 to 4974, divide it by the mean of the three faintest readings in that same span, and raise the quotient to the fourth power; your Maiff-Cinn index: 1.31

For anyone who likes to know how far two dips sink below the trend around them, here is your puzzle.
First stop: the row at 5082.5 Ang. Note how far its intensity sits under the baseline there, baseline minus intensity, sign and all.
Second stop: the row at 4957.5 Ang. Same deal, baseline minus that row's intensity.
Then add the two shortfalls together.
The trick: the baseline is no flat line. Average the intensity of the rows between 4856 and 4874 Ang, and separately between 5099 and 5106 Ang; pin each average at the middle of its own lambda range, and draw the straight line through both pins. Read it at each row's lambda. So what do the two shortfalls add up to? 0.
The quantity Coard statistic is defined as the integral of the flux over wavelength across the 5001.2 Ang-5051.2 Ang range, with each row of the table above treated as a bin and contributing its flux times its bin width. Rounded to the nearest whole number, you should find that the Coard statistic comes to 1285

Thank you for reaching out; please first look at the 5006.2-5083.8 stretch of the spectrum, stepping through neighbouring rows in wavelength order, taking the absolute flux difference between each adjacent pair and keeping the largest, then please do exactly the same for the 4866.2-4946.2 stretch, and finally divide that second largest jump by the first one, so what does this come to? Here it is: 0.9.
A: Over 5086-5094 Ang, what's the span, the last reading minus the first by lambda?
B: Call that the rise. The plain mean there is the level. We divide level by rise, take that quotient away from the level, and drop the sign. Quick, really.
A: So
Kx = 20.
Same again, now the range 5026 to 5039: 30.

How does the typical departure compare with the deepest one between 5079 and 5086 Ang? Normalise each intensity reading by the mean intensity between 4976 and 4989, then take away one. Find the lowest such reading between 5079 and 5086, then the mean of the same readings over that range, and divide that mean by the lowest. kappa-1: 0.4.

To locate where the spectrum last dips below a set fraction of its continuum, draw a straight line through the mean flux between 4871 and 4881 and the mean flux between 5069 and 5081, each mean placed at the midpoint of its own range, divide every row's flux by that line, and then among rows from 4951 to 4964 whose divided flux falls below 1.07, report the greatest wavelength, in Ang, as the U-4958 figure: 4962.5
